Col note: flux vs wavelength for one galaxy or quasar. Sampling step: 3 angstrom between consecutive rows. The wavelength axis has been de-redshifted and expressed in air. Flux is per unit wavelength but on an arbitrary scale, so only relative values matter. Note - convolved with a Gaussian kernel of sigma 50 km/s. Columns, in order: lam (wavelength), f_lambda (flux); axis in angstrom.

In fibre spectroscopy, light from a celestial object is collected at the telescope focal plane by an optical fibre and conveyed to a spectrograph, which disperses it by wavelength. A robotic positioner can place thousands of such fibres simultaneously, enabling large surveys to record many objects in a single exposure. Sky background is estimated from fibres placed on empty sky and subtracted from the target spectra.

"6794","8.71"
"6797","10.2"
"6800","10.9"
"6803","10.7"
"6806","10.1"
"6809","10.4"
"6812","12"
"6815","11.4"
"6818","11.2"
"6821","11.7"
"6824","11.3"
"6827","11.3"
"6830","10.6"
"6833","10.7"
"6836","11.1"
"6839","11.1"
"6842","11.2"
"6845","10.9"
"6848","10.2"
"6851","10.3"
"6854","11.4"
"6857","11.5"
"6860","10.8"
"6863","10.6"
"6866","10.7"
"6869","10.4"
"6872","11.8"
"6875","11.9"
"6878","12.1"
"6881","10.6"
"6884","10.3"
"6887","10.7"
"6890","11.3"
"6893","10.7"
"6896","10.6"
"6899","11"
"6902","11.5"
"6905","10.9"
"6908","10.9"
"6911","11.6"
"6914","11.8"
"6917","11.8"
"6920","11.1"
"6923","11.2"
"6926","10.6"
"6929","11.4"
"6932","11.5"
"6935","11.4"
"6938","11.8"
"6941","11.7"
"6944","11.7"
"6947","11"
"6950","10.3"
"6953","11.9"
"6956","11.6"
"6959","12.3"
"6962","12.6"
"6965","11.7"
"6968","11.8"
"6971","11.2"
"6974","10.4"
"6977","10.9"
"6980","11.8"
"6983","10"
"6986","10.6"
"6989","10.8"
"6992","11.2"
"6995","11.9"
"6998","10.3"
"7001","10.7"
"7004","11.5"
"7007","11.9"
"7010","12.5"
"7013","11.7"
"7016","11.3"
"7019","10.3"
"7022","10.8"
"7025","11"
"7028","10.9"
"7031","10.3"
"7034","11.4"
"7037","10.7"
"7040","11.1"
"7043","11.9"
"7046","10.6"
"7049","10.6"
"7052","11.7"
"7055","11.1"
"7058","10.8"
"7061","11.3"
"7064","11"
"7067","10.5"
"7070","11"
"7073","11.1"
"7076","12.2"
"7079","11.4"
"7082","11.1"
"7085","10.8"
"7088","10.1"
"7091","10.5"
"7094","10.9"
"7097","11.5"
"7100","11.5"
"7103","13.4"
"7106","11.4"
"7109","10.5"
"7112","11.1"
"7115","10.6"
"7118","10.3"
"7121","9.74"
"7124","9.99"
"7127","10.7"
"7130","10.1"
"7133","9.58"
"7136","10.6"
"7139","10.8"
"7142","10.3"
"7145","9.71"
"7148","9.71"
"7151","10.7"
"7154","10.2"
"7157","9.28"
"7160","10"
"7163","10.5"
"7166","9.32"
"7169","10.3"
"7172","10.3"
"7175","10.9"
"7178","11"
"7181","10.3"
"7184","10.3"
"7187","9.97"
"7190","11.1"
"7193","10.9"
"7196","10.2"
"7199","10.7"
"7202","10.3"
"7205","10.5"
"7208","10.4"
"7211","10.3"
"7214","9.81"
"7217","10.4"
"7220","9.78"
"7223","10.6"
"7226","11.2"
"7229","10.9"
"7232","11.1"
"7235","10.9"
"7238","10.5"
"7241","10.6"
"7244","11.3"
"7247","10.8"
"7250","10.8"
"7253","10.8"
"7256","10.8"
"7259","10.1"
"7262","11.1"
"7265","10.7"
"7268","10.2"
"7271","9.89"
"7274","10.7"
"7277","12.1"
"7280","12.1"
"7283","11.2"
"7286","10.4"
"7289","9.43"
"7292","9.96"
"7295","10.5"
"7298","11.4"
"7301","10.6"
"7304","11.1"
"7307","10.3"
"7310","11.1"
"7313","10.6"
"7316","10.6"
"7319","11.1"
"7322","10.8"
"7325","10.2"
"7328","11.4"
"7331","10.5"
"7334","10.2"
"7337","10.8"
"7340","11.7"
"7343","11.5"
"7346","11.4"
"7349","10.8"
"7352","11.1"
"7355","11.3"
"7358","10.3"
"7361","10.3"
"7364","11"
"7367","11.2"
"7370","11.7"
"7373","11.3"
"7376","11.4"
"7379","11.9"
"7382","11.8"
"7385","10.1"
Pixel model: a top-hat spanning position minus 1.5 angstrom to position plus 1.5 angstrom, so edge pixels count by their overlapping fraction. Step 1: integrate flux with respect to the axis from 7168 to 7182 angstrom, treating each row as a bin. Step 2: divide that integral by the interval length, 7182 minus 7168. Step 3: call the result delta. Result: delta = 10.6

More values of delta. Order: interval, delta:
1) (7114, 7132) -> 10.2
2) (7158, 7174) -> 10.1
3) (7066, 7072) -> 10.8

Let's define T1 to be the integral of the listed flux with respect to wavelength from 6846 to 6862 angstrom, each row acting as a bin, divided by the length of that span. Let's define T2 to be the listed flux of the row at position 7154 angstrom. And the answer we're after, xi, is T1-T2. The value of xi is 0.63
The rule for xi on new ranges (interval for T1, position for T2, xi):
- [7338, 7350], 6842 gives 0.15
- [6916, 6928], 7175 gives 0.26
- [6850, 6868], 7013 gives -0.81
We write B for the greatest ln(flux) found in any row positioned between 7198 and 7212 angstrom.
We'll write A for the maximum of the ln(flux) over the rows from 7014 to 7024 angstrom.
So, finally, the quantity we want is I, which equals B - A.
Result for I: -0.05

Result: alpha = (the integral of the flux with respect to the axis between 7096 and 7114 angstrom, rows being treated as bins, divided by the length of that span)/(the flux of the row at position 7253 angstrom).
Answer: 1.07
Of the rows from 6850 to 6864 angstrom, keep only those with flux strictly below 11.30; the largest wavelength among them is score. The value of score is 6863 angstrom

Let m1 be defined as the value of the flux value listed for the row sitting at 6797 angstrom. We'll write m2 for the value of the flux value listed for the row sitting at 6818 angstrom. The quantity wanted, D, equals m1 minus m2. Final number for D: -1.0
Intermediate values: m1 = 10.2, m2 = 11.2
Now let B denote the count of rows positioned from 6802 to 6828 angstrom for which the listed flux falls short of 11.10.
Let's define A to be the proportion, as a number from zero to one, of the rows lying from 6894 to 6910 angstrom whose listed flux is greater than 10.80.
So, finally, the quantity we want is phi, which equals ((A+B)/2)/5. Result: 0.38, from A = 0.8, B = 3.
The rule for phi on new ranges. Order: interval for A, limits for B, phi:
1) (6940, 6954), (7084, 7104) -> 0.48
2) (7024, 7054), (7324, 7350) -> 0.56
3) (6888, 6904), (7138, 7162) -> 0.86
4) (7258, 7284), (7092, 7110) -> 0.24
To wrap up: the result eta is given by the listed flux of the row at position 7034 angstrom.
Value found 11.4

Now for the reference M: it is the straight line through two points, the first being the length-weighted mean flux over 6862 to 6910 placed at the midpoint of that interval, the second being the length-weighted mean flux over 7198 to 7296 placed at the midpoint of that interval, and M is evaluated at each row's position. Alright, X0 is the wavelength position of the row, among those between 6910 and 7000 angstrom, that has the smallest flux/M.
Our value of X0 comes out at 6983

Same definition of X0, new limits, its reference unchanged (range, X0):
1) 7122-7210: 7157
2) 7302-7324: 7307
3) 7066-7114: 7088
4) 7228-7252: 7238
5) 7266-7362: 7289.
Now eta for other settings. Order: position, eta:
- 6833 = 10.7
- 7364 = 11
